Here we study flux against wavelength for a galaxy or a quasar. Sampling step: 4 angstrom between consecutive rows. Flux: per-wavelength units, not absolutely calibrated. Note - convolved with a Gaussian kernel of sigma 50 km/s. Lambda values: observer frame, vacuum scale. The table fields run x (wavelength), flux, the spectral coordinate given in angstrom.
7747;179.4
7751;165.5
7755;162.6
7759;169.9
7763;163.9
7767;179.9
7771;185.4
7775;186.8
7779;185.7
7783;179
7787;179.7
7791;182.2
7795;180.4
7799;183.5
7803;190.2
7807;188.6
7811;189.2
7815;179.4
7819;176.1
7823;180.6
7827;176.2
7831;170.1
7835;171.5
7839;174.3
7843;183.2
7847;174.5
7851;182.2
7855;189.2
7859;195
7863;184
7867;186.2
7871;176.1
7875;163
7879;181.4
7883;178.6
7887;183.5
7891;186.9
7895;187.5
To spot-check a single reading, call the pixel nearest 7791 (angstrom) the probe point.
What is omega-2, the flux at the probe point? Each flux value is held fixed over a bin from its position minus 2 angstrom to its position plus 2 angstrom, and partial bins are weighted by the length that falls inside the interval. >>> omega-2 182.2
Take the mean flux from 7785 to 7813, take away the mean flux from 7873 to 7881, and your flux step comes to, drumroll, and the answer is 13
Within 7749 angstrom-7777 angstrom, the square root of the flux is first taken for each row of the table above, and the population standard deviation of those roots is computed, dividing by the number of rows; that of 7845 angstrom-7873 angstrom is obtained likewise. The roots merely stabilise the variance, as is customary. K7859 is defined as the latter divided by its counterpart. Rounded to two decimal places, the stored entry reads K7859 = 0.67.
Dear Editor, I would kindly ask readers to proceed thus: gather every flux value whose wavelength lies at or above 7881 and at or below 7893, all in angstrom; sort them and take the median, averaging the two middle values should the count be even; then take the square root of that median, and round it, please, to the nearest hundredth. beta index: 13.55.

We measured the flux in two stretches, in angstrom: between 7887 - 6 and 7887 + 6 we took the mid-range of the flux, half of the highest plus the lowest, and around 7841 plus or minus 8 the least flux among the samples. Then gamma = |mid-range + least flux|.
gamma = 354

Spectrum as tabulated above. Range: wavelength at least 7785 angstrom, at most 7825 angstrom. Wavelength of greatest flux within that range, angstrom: 7803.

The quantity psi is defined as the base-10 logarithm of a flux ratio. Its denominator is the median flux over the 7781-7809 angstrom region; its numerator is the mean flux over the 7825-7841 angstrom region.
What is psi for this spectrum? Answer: -0.022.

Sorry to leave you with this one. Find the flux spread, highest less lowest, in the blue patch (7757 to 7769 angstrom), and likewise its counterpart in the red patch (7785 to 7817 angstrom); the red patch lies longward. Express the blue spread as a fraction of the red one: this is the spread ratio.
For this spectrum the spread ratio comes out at 1.5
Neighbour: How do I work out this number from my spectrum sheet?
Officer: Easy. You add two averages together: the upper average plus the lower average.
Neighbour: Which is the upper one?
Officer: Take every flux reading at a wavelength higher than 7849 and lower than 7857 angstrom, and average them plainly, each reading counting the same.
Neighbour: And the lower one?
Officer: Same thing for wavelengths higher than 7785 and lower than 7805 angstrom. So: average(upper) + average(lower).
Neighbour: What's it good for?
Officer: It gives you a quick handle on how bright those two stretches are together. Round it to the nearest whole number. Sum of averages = 369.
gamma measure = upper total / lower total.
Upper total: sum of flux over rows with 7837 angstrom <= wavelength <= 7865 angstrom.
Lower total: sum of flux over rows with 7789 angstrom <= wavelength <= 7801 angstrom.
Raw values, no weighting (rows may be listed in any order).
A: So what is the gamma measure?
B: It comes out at 2.3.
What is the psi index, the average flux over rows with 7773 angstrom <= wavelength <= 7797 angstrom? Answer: 182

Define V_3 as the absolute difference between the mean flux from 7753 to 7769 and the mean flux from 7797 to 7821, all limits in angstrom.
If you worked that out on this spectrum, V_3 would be 15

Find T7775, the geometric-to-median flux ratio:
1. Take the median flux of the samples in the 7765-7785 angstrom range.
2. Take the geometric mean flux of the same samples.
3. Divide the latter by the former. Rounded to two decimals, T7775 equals 0.99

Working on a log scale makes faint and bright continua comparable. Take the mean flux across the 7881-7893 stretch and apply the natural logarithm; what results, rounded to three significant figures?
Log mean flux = 5.21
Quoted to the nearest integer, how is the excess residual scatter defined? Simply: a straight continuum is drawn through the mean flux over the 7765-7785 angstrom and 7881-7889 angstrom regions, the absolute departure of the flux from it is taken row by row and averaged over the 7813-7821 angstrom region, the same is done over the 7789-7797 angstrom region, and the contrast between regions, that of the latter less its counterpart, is -3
